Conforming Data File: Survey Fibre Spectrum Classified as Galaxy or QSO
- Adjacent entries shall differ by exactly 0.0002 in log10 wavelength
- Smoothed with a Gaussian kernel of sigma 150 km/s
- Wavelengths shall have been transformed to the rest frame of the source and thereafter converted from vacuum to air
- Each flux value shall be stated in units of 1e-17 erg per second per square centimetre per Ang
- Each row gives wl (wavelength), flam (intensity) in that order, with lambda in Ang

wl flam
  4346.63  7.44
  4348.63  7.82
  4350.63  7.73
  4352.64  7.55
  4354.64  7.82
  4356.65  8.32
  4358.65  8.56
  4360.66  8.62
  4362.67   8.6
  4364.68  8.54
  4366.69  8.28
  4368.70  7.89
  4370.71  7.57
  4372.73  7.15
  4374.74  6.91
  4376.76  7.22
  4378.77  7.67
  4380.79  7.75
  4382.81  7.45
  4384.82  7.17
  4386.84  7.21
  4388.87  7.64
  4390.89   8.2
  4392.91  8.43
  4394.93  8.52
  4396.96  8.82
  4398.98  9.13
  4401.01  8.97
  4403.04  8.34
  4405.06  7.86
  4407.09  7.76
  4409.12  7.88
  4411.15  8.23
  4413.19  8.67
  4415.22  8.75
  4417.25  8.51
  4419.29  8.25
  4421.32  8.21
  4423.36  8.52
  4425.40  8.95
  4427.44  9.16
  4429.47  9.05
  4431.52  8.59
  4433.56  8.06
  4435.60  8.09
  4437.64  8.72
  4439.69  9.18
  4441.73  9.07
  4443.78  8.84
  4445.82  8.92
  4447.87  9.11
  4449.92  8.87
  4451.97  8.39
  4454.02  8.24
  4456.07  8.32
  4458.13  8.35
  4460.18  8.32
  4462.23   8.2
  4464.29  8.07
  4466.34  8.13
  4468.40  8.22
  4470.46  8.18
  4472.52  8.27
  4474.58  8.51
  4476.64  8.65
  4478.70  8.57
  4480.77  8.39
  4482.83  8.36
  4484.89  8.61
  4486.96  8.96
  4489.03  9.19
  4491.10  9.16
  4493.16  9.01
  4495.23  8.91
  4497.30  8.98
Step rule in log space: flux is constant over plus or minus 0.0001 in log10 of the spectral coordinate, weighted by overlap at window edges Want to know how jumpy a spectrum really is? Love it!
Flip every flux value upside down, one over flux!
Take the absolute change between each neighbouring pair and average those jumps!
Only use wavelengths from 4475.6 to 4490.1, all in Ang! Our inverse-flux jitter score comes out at 0.0025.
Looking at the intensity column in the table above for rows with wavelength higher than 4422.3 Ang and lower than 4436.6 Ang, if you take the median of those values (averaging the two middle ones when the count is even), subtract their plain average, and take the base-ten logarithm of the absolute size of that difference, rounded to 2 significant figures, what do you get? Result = -1.4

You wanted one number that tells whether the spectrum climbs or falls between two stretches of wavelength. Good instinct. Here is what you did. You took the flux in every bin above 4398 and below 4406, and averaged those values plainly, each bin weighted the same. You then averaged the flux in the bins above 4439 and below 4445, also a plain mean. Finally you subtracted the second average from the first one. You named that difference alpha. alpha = -0.45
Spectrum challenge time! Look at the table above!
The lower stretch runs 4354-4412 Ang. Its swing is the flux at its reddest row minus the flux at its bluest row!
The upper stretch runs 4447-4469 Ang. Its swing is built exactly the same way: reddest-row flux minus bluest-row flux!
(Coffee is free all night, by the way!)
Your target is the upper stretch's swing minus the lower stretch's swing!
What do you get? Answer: -1.3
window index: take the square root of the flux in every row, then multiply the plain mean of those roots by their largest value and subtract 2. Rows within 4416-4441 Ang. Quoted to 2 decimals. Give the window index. 6.89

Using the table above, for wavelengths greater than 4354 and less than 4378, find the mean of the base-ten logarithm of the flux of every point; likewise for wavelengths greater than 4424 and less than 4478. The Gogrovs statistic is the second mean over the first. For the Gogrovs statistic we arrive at 1.04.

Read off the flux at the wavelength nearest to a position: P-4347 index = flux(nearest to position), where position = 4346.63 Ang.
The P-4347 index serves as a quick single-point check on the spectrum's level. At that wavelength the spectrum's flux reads 7.44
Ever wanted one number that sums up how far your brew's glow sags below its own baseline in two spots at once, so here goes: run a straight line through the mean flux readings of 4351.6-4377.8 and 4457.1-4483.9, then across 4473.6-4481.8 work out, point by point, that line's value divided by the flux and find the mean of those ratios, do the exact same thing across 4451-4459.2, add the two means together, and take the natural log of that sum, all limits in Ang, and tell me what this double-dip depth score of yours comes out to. 0.679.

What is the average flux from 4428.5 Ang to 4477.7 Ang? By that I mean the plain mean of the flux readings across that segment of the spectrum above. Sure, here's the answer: 8.51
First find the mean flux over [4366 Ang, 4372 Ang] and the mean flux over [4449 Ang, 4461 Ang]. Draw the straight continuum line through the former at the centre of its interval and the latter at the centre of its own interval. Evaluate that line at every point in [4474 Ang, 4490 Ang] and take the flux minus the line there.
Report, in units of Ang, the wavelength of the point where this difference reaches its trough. 4482.83 Ang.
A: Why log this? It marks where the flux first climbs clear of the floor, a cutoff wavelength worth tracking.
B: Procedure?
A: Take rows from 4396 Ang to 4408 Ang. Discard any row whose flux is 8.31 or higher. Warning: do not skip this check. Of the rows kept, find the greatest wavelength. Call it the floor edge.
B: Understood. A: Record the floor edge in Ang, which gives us 4407.09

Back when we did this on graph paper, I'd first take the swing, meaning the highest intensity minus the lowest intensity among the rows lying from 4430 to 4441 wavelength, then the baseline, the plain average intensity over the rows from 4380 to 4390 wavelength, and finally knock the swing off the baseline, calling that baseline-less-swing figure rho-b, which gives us 6.3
